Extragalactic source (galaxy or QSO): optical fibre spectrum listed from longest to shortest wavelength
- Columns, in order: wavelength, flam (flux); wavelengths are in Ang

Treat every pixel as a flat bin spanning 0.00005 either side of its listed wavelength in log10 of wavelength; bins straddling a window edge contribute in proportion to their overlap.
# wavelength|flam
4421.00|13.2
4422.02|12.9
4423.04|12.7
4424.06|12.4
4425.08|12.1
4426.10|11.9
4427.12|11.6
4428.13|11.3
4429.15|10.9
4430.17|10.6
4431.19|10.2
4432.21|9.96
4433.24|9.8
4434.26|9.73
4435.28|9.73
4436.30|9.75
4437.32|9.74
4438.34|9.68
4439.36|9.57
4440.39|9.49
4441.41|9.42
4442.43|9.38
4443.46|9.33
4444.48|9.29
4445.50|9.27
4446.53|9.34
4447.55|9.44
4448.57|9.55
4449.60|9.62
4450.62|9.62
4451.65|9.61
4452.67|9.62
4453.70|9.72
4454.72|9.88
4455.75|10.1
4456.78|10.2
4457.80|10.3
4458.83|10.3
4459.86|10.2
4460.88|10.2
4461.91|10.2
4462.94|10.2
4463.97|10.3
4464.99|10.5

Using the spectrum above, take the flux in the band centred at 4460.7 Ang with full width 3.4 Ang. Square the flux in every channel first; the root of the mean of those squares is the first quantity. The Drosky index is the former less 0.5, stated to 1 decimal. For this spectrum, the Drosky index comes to 9.7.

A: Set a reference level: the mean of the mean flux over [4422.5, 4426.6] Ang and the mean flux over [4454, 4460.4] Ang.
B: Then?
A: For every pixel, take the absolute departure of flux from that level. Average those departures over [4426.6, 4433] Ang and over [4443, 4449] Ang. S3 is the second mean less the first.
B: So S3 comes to 1.2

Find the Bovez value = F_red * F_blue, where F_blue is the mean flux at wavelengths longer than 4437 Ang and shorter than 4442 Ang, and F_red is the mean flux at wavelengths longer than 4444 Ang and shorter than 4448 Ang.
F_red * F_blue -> 89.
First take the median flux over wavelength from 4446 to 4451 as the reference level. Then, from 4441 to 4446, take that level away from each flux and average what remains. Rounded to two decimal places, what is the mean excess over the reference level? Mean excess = -0.21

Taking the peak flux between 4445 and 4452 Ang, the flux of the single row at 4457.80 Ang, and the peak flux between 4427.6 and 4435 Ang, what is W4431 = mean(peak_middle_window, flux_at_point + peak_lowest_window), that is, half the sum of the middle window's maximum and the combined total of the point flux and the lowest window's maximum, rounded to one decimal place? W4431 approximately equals 15.6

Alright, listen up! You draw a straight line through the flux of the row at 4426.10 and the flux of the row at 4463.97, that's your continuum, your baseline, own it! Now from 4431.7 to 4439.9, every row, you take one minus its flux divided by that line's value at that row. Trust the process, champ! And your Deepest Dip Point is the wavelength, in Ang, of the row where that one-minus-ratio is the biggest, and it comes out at 4434.26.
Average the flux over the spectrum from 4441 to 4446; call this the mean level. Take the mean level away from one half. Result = -8.8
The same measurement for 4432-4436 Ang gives -9.3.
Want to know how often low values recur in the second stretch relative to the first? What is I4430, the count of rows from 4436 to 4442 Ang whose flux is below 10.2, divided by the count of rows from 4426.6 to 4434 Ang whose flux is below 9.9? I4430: 6.0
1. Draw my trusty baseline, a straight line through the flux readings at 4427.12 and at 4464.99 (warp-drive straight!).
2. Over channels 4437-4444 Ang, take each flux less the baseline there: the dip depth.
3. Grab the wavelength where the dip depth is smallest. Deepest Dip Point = 4443.46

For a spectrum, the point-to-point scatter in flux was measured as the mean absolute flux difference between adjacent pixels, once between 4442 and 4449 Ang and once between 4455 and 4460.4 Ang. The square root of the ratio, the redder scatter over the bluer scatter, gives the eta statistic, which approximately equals 1.1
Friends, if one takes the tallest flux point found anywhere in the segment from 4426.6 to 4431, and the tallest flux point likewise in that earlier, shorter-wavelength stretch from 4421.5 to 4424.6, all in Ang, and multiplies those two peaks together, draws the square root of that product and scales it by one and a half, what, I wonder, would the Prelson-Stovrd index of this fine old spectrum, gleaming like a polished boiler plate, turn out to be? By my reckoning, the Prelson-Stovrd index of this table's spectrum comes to 18.3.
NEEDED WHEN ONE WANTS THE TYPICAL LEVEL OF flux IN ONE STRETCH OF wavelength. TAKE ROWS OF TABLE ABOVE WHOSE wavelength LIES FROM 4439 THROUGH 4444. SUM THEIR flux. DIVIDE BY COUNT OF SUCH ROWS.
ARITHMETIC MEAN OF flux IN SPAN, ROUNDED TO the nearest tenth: 9.4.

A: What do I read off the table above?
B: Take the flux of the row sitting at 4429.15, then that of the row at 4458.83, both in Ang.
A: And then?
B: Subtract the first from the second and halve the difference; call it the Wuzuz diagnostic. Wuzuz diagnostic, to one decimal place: -0.3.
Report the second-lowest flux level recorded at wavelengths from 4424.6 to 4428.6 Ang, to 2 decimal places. 11.60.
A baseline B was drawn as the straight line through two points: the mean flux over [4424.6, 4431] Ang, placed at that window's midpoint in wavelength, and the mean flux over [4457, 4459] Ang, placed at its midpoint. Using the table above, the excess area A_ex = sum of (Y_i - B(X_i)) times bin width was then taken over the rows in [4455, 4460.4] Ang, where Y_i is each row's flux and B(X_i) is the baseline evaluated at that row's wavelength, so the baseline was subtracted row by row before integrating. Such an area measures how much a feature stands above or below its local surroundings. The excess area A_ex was -1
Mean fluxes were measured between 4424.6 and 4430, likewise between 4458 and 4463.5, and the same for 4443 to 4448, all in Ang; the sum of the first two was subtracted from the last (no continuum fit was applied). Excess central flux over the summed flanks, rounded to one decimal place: -12.4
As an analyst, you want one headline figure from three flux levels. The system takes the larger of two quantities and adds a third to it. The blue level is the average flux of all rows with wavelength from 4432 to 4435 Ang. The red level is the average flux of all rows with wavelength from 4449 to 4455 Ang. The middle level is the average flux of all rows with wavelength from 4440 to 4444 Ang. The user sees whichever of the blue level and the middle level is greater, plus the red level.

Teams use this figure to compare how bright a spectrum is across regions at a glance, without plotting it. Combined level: 19.5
